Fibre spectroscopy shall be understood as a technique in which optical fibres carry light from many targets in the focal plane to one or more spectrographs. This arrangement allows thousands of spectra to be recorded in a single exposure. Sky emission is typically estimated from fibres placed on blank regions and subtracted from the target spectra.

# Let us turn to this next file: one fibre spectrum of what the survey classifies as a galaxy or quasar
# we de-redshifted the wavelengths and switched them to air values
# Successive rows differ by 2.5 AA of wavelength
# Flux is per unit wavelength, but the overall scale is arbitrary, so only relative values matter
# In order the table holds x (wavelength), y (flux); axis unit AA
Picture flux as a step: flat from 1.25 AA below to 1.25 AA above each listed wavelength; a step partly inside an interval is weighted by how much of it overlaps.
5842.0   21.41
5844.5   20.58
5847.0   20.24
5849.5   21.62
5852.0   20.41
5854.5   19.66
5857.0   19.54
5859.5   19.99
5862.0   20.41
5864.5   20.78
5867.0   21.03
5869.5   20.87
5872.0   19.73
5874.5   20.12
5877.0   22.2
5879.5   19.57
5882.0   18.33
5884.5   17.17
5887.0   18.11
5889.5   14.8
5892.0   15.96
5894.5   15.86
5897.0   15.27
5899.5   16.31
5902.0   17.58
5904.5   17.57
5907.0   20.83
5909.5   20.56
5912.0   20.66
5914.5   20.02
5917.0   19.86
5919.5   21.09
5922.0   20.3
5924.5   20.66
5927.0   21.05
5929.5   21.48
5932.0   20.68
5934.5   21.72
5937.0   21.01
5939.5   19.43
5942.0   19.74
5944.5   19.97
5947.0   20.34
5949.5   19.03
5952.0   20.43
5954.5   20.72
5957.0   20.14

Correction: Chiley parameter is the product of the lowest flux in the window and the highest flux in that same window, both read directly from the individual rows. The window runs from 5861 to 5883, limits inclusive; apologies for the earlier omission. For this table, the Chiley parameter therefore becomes 407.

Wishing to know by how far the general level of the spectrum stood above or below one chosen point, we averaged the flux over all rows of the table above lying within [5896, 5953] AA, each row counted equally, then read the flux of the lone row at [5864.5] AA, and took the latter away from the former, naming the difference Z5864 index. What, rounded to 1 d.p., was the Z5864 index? -1.0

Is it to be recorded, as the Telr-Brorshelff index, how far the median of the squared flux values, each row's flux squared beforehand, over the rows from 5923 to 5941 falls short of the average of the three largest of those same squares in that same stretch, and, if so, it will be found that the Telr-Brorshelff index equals 17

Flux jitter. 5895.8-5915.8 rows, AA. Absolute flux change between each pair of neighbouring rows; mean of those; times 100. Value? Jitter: 94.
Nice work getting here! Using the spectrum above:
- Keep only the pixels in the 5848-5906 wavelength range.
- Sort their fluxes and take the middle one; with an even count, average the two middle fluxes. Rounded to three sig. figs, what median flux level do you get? 19.6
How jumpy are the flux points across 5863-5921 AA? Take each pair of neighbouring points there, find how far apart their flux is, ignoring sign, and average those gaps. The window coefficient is 1.05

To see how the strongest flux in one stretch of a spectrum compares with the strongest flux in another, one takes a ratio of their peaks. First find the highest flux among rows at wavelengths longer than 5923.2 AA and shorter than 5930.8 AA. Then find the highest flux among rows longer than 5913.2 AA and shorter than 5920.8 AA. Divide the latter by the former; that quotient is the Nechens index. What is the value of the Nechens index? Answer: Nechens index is 0.98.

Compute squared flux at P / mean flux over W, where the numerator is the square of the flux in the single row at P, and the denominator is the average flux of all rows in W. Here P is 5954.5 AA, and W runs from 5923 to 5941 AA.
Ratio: 20.6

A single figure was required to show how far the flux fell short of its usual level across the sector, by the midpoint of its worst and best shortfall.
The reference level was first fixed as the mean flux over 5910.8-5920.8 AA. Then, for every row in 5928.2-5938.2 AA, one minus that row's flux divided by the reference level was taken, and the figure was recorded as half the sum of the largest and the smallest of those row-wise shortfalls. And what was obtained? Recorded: -0.039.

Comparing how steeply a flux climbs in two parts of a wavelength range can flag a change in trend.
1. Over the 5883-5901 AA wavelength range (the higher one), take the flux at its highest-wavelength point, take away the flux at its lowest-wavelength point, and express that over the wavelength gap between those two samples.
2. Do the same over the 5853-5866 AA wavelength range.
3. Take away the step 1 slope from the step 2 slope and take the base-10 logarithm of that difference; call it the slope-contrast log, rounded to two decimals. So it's -0.77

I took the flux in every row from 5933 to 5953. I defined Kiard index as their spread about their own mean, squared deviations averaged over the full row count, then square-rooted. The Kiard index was 0.81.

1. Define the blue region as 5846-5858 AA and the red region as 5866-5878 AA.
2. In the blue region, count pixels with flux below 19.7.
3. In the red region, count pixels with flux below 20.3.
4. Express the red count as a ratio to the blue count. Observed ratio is 1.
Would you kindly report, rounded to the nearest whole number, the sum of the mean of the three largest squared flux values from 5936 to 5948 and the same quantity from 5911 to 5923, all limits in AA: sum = 846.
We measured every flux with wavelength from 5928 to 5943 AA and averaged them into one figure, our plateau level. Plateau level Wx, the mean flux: 20.7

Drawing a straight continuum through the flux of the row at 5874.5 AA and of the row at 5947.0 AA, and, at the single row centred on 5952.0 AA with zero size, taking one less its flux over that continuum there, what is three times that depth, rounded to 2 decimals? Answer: -0.01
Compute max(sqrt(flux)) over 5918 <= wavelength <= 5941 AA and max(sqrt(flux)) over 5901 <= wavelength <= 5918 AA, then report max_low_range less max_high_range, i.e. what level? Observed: -0.10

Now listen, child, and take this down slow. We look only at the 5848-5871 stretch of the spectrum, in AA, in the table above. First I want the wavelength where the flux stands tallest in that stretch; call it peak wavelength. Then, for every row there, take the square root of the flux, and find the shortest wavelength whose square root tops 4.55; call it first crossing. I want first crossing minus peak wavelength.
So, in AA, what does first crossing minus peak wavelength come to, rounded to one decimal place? 0.0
